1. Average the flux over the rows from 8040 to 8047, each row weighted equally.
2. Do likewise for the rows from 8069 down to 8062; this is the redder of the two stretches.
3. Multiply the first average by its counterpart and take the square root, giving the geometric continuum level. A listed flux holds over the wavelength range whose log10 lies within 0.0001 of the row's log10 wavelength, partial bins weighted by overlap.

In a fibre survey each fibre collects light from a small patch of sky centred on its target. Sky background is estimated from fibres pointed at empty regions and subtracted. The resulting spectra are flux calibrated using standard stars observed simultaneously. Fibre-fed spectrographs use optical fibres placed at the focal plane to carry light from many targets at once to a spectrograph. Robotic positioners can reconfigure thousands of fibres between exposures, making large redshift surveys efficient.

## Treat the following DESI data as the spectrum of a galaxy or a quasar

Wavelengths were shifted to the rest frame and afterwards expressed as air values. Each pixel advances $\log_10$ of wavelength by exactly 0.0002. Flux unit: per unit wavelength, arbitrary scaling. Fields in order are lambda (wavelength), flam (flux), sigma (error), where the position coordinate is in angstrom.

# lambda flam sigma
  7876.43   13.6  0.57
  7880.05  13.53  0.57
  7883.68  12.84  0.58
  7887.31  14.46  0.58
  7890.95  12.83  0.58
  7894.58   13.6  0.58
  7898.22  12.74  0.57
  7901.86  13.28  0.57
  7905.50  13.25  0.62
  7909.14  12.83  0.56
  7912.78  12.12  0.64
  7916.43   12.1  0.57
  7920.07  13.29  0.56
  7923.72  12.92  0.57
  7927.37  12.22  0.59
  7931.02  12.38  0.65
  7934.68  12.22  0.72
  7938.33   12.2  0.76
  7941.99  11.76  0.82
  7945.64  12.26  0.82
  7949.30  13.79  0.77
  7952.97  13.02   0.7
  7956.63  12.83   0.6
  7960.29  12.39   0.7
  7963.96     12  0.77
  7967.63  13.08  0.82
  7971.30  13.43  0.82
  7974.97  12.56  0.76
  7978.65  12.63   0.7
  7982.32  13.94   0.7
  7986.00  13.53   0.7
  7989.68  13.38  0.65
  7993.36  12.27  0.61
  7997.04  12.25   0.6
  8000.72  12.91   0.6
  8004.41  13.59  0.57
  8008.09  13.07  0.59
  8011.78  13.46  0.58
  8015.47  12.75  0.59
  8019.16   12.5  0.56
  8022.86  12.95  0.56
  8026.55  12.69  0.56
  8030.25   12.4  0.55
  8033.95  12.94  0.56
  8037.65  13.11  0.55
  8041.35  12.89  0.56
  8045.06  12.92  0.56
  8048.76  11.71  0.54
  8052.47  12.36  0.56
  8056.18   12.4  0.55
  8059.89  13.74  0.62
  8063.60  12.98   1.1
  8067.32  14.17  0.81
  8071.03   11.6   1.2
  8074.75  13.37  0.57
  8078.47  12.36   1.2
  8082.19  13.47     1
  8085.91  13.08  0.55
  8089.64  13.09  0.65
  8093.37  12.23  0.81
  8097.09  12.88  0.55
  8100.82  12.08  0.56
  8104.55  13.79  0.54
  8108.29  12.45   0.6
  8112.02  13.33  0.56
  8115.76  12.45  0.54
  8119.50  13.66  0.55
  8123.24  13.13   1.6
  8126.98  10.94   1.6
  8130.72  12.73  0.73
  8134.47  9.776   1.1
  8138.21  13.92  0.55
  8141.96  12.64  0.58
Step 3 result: 13.2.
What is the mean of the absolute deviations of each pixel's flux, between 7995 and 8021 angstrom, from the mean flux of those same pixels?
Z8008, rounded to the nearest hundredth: 0.38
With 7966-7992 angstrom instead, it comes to 0.40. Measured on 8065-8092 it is 0.59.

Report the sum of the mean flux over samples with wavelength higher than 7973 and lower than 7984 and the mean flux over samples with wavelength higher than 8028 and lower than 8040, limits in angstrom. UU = 25.9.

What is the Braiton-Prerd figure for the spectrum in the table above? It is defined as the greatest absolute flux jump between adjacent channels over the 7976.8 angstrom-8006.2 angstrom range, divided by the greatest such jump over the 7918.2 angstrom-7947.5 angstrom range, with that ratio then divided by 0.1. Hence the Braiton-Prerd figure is 19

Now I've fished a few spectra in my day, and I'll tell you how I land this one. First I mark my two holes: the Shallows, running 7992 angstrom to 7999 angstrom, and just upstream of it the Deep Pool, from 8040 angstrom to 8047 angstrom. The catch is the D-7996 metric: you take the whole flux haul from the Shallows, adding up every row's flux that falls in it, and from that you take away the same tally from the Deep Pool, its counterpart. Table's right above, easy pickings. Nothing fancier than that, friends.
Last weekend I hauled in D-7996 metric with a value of -1.3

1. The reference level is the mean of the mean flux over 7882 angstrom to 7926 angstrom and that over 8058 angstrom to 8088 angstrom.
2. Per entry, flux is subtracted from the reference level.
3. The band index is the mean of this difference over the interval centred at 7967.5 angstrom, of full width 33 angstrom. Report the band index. 0.2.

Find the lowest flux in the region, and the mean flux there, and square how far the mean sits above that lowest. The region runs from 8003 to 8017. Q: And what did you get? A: 0.22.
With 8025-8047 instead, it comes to 0.18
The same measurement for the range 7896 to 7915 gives 0.52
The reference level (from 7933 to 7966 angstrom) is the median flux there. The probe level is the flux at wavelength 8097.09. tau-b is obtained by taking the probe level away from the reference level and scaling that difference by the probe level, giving -0.05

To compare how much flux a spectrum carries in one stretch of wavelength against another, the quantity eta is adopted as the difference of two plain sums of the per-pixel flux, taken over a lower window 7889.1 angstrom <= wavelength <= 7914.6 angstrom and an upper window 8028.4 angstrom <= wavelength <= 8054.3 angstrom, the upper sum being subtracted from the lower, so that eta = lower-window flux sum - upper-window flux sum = 2.3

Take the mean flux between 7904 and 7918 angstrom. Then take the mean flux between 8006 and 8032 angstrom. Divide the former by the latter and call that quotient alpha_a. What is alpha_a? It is 0.98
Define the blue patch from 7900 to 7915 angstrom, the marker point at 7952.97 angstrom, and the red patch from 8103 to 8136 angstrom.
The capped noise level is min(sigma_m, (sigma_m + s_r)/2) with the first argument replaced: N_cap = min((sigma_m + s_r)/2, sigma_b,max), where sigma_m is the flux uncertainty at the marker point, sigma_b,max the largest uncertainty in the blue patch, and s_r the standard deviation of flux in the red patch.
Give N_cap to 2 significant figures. 0.64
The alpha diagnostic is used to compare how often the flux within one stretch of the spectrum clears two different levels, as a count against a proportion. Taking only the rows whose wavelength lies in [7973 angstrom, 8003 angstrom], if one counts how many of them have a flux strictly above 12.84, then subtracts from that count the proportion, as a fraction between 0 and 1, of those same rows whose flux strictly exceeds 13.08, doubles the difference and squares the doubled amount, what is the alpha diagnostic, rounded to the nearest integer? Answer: 53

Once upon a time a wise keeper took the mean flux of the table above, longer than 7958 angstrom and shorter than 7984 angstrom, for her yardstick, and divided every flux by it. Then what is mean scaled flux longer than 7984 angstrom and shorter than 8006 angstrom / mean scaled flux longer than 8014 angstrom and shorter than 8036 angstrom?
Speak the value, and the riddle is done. 1.02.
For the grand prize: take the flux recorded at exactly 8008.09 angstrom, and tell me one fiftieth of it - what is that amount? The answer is 0.261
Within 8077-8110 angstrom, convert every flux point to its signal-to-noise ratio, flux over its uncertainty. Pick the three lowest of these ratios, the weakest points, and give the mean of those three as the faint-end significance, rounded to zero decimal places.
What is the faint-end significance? 13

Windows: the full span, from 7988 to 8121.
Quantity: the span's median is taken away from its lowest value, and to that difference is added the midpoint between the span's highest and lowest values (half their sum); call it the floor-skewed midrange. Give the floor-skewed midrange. 11.6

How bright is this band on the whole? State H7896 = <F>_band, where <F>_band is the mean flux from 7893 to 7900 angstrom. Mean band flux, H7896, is 13.2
